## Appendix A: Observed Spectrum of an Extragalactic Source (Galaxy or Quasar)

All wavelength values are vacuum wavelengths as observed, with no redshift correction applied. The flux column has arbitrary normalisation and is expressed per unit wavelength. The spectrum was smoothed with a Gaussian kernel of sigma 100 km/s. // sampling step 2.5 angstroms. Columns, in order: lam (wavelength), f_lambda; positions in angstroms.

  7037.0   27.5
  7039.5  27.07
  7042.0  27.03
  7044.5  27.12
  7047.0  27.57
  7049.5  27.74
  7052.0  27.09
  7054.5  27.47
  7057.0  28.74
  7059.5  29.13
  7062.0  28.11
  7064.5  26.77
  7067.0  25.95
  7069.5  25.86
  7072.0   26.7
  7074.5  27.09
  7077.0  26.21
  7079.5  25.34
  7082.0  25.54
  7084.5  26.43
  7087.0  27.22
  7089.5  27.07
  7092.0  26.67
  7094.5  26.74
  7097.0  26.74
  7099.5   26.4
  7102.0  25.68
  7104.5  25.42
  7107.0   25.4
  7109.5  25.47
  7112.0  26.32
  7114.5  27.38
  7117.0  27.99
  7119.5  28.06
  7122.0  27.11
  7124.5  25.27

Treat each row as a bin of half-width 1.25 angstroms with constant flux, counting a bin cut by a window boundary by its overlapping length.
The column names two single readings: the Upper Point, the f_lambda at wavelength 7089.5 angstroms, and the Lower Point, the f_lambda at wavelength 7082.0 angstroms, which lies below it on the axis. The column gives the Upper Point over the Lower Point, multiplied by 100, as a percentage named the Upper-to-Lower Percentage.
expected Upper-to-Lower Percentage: 106.0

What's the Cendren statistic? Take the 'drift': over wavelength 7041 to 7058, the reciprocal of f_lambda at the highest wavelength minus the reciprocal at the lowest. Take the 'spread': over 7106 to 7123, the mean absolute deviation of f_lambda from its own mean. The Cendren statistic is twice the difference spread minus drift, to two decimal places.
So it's 1.87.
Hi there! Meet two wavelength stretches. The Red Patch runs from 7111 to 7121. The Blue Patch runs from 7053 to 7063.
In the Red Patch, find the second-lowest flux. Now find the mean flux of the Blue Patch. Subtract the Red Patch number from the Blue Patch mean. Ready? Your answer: 1.0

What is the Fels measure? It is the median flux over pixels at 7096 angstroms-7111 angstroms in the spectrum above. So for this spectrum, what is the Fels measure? 25.6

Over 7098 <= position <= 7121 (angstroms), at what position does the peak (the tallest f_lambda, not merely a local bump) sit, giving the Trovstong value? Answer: 7119.5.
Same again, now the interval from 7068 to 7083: 7074.5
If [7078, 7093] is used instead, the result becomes 7087.0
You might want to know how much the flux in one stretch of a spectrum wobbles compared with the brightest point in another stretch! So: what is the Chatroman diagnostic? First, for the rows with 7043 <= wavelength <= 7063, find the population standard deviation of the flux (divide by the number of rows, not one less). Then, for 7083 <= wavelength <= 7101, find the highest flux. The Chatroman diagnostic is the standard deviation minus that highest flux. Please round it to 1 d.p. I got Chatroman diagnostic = -26.5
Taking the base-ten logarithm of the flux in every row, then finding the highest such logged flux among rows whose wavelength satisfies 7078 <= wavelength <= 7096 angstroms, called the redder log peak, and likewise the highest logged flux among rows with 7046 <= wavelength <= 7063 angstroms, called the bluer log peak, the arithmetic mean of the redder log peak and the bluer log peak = 1.45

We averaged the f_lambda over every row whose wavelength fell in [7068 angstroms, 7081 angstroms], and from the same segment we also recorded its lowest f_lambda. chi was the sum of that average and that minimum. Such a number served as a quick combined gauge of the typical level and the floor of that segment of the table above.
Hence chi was 51.6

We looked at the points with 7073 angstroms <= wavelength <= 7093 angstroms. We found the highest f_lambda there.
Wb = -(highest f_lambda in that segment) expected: -27.2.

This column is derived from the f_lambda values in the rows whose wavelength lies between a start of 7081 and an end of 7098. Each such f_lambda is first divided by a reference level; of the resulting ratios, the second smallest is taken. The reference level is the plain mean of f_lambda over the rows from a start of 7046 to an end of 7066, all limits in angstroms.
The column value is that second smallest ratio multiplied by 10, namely 9.5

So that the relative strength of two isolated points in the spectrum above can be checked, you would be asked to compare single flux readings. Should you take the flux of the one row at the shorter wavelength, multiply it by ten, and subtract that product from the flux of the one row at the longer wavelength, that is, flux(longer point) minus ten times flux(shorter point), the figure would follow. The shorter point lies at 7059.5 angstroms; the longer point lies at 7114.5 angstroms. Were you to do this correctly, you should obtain -264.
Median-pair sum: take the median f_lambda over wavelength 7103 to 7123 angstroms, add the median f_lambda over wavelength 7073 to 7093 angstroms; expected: 53.3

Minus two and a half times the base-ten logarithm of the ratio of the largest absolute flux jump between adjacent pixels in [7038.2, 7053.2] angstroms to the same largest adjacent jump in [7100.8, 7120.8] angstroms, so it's 0.5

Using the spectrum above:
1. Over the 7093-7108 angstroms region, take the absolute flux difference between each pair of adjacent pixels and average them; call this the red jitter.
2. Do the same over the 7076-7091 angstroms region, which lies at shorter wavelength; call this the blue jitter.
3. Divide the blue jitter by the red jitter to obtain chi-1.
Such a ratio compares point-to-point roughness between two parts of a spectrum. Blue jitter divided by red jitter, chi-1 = 2.2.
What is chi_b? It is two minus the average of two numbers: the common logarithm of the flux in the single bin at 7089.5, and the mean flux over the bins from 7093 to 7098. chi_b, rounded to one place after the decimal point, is -12.1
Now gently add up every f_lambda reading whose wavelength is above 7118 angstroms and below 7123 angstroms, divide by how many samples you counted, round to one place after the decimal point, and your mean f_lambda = 27.6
